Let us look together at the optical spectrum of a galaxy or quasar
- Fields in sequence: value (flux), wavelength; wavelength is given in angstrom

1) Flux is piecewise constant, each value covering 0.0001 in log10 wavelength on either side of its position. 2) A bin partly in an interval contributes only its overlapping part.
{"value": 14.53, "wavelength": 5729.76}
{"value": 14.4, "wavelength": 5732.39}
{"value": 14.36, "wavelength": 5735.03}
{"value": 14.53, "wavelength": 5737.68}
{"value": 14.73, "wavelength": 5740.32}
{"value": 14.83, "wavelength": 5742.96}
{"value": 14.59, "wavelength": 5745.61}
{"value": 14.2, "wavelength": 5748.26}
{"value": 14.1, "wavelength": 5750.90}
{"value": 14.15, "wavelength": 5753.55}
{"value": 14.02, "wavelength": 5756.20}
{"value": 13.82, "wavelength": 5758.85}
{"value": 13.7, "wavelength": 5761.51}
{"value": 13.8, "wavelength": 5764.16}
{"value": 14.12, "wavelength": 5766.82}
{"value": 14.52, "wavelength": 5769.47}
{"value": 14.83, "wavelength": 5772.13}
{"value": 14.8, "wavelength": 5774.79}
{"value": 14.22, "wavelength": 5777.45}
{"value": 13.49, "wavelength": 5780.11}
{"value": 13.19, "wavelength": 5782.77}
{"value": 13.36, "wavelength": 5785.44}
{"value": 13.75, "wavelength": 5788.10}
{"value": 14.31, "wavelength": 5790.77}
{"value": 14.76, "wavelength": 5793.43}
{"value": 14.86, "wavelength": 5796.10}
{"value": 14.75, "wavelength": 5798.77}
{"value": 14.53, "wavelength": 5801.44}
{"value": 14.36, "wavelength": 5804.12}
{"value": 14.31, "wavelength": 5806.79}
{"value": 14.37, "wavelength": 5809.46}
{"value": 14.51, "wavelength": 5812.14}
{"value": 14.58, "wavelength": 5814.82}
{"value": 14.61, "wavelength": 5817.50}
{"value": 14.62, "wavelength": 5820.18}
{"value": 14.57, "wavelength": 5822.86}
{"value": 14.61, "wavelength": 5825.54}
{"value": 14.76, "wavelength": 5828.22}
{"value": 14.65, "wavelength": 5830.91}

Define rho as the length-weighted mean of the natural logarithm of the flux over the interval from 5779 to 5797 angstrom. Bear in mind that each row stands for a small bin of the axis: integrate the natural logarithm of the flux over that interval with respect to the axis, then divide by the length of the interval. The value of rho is 2.63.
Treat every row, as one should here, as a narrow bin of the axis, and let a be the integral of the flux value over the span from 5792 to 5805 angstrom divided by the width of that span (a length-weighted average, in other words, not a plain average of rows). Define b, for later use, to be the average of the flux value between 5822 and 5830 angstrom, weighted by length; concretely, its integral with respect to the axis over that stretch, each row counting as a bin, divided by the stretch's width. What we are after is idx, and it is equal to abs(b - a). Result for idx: 0.0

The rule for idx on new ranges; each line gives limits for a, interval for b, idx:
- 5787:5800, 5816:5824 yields 0.1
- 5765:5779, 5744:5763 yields 0.4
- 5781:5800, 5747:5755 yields 0.0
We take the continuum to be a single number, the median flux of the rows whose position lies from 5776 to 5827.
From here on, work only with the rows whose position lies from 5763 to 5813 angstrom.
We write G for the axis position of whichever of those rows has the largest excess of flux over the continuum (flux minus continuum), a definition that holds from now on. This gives 5796.10 angstrom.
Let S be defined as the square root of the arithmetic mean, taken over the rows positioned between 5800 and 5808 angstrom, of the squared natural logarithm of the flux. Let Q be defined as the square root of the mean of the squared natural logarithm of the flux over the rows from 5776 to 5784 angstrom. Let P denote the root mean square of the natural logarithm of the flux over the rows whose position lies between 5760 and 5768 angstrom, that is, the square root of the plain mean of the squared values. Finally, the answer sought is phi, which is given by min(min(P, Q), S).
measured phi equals 2.61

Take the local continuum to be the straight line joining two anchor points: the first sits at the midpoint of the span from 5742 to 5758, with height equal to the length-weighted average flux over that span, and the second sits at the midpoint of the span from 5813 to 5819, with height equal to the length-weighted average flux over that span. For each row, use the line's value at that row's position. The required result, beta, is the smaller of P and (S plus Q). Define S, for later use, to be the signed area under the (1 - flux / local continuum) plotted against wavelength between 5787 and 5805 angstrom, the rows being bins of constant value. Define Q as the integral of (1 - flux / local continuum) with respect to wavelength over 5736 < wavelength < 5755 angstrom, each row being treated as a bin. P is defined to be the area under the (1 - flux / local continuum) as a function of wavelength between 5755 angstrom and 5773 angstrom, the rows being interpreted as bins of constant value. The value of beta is -0.2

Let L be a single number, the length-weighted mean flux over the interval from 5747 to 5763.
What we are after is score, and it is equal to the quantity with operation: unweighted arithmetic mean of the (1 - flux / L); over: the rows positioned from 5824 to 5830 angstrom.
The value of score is -0.049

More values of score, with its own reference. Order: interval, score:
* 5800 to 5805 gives -0.032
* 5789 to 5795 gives -0.038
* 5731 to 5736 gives -0.027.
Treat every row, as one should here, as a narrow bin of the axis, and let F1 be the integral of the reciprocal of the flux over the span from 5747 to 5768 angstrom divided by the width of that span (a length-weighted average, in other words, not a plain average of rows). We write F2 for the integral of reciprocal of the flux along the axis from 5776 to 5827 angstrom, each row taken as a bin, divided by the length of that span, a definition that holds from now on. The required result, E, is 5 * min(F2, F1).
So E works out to 0.3499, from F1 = 0.0715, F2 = 0.0700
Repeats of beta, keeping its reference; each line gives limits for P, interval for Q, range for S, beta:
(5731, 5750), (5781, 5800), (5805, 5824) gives -0.4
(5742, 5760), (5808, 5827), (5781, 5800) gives 0.1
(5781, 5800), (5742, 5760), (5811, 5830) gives 0.1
